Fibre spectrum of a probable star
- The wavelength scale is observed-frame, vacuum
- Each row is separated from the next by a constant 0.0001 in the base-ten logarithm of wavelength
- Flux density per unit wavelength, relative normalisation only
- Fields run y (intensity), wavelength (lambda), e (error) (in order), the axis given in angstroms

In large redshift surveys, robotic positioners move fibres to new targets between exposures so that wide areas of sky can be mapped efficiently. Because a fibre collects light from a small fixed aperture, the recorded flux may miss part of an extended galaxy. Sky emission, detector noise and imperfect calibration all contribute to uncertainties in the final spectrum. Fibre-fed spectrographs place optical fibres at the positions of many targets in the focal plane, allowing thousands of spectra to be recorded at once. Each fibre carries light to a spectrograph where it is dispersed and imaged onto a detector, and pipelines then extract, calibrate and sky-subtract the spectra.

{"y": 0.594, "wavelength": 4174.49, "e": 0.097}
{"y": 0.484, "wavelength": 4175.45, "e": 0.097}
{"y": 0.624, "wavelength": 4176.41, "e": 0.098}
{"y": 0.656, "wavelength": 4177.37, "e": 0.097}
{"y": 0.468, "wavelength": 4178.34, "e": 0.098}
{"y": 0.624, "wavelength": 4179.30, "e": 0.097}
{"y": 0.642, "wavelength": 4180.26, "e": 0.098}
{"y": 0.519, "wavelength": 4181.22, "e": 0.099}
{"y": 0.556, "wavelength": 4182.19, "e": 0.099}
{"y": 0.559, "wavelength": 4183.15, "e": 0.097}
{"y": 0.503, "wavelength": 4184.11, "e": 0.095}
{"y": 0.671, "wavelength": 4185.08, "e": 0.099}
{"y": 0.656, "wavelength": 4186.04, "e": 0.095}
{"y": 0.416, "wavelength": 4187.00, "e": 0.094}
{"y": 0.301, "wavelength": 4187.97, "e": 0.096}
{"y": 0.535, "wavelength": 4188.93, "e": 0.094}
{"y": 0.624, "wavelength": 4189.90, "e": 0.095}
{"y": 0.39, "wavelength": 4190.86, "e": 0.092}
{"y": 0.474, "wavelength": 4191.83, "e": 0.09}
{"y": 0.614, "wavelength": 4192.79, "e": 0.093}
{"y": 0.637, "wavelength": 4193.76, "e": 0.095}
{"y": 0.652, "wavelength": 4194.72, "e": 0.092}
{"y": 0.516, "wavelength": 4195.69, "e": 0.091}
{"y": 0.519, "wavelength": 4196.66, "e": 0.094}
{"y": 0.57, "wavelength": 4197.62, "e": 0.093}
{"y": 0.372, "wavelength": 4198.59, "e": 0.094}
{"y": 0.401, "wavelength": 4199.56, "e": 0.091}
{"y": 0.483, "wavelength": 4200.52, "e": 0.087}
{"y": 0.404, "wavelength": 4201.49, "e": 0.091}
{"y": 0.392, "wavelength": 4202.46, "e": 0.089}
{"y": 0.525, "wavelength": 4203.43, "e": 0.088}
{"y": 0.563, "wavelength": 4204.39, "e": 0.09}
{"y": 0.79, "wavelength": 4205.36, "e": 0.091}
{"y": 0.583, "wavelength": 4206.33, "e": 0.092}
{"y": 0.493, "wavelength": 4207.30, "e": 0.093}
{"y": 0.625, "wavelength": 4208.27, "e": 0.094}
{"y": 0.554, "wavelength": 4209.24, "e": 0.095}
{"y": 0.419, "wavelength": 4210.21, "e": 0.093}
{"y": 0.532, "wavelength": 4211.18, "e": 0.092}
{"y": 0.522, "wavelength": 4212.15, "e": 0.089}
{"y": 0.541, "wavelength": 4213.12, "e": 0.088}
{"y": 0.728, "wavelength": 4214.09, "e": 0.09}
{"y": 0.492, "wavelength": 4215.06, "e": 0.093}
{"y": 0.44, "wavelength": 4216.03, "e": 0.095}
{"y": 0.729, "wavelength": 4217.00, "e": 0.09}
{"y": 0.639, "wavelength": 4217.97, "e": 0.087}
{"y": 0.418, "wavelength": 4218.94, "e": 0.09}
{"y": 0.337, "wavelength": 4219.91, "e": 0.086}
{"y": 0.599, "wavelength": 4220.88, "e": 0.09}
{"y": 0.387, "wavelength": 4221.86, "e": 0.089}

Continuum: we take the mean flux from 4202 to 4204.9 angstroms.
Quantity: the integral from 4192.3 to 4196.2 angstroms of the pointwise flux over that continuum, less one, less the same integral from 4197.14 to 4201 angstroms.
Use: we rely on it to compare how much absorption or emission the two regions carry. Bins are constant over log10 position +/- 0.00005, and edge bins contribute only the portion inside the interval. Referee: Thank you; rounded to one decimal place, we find 1.2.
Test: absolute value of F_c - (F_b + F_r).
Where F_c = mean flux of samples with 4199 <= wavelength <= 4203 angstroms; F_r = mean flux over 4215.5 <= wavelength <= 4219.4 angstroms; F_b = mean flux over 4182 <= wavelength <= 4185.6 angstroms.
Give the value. 0.71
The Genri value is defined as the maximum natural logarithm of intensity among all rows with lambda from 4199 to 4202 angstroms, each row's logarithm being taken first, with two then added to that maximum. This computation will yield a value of 1.27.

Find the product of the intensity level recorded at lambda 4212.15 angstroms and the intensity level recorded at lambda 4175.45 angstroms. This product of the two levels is 0.25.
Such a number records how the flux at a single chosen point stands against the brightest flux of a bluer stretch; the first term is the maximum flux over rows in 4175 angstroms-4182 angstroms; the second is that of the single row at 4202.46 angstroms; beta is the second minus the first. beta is -0.26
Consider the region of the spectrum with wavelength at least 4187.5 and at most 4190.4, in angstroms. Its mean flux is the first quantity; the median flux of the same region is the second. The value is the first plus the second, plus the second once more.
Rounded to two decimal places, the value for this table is 1.56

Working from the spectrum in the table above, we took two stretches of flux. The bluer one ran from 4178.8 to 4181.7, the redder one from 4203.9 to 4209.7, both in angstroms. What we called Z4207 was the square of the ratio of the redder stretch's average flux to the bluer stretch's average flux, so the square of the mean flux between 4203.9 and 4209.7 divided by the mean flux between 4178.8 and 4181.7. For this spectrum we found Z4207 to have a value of 1.02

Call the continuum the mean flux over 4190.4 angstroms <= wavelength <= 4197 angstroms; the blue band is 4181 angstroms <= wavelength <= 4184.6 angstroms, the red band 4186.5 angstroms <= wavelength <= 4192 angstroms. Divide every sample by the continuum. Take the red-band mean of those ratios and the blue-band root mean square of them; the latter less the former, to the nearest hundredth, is 0.14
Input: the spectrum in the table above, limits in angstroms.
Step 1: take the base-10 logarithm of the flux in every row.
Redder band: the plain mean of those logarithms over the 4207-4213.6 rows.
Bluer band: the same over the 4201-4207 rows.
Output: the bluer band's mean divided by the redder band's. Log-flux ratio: 0.99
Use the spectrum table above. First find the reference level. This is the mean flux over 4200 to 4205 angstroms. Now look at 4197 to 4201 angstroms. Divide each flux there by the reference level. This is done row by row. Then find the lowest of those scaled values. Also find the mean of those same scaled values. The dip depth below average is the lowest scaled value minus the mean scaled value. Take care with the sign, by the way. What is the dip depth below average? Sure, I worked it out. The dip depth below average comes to -0.18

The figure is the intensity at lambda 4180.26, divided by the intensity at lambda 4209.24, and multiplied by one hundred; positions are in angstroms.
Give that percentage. 116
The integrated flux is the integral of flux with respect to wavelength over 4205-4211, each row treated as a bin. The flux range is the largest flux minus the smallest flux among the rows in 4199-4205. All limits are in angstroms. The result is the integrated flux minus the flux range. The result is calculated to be 3.2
